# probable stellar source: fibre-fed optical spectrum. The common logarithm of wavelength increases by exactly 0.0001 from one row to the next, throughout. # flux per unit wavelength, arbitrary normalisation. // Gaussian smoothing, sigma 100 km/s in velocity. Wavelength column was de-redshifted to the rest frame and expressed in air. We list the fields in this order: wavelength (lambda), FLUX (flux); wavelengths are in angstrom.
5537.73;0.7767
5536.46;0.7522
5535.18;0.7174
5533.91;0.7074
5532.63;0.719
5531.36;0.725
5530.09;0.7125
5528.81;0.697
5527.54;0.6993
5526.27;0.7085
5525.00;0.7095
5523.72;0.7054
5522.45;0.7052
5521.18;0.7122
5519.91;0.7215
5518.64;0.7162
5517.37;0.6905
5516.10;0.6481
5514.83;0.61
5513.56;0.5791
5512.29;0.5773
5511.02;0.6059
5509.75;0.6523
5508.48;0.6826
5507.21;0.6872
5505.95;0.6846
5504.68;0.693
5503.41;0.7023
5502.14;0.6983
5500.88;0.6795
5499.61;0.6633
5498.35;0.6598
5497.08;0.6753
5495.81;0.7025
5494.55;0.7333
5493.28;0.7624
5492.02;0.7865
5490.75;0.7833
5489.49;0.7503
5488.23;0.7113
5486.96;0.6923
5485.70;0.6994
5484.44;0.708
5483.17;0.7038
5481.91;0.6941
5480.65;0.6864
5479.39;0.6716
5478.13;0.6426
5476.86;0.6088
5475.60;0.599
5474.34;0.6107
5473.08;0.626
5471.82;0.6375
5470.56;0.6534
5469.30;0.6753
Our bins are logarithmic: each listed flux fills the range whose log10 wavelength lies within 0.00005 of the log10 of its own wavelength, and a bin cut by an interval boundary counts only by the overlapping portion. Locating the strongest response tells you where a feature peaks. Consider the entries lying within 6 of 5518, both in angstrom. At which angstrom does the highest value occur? 5519.91 angstrom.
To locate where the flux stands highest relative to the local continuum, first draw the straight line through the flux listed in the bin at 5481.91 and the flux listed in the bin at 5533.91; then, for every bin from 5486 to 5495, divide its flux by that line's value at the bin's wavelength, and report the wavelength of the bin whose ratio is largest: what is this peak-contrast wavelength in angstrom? 5492.02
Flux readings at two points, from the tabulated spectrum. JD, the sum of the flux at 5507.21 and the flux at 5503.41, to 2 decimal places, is 1.39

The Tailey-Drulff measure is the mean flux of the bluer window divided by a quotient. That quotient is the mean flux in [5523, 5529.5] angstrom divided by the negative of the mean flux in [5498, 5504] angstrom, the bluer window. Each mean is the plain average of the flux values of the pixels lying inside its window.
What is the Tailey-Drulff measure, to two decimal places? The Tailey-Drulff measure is -0.66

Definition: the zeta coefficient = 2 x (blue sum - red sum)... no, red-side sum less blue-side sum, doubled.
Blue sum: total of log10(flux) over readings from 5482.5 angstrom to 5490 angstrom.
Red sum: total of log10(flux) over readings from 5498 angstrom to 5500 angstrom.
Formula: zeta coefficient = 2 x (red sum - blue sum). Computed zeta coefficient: 1.1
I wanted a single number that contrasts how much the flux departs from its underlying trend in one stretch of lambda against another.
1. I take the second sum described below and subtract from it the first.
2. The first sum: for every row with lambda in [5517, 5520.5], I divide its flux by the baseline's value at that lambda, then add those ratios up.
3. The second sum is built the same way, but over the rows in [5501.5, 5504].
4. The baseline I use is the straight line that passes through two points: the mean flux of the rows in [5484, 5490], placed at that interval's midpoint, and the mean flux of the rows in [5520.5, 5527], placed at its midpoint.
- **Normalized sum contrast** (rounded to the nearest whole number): -1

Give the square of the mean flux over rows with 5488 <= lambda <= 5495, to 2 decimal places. 0.57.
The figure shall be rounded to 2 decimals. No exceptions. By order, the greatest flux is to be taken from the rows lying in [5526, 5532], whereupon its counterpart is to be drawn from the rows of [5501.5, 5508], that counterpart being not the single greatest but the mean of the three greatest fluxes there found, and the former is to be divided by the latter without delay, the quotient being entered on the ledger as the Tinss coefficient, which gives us 1.04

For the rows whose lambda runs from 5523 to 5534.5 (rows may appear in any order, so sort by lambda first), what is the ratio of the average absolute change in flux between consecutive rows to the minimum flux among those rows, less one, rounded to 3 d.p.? -0.989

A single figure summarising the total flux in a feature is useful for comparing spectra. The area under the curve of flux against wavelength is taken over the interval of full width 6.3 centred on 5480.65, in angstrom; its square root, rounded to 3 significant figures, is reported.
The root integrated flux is 2.07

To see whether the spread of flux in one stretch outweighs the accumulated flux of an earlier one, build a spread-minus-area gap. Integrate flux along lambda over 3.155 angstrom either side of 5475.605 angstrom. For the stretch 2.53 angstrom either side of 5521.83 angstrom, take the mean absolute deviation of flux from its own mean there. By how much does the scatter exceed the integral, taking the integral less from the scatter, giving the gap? -3.9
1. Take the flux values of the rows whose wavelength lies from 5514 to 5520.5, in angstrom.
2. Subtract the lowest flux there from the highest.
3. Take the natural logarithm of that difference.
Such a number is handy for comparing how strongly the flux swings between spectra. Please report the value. -2.2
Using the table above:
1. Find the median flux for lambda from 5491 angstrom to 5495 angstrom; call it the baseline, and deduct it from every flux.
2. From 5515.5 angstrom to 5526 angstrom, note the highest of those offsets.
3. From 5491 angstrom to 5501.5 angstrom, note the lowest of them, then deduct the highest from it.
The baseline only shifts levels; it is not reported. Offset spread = -0.062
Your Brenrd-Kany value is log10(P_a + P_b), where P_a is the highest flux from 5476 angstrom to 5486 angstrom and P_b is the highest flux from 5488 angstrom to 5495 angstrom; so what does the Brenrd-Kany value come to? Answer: 0.174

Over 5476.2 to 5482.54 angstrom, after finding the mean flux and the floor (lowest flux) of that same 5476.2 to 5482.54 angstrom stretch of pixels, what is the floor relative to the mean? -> 0.92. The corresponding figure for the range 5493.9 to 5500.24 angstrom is 0.96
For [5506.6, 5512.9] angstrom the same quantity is 0.90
